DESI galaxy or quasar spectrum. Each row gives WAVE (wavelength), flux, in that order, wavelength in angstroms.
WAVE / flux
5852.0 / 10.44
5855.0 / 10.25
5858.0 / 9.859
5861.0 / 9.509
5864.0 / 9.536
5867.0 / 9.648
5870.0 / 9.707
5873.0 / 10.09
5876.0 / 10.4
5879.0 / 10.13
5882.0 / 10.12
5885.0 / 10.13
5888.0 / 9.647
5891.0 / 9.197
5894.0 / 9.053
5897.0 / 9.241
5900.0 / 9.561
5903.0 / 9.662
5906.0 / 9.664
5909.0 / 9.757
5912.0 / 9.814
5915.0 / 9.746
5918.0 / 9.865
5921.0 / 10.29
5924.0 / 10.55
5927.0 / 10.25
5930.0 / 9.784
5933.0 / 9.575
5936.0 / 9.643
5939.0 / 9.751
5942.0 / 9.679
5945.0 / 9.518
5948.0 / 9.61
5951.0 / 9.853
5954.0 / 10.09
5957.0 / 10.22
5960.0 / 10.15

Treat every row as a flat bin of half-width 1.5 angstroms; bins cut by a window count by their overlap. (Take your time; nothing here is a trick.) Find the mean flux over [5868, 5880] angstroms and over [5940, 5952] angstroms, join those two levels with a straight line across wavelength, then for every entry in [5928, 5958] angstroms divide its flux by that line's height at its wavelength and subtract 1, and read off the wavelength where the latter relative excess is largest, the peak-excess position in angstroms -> 5957.0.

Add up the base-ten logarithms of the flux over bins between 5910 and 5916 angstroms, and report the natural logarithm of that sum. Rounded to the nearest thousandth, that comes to 0.683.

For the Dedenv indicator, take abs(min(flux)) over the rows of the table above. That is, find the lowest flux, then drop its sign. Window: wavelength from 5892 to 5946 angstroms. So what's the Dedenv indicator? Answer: 9.1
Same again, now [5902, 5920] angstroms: 9.7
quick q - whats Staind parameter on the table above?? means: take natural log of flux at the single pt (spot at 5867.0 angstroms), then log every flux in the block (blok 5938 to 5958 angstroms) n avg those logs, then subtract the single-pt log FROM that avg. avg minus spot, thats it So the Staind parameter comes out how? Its 0.02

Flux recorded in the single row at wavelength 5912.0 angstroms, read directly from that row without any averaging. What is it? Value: 9.814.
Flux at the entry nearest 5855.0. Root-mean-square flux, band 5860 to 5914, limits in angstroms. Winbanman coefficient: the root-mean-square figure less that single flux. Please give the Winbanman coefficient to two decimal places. -0.53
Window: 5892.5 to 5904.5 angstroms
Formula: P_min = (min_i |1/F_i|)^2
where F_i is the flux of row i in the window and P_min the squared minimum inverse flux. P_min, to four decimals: 0.0107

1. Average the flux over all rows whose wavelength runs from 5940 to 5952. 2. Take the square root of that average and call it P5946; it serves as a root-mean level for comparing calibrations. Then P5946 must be 3.11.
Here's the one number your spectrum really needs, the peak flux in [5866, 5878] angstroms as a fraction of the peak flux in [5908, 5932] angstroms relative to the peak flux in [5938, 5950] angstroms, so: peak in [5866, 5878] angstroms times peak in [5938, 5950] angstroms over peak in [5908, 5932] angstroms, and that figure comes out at 9.61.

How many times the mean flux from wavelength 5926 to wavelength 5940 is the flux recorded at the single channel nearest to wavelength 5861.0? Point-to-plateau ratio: 0.97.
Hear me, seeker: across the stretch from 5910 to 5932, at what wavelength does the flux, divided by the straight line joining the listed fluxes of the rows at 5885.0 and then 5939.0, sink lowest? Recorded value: 5915.0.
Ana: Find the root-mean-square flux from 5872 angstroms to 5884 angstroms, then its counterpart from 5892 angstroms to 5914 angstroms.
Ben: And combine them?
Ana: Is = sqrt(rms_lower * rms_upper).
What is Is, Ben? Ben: 9.9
